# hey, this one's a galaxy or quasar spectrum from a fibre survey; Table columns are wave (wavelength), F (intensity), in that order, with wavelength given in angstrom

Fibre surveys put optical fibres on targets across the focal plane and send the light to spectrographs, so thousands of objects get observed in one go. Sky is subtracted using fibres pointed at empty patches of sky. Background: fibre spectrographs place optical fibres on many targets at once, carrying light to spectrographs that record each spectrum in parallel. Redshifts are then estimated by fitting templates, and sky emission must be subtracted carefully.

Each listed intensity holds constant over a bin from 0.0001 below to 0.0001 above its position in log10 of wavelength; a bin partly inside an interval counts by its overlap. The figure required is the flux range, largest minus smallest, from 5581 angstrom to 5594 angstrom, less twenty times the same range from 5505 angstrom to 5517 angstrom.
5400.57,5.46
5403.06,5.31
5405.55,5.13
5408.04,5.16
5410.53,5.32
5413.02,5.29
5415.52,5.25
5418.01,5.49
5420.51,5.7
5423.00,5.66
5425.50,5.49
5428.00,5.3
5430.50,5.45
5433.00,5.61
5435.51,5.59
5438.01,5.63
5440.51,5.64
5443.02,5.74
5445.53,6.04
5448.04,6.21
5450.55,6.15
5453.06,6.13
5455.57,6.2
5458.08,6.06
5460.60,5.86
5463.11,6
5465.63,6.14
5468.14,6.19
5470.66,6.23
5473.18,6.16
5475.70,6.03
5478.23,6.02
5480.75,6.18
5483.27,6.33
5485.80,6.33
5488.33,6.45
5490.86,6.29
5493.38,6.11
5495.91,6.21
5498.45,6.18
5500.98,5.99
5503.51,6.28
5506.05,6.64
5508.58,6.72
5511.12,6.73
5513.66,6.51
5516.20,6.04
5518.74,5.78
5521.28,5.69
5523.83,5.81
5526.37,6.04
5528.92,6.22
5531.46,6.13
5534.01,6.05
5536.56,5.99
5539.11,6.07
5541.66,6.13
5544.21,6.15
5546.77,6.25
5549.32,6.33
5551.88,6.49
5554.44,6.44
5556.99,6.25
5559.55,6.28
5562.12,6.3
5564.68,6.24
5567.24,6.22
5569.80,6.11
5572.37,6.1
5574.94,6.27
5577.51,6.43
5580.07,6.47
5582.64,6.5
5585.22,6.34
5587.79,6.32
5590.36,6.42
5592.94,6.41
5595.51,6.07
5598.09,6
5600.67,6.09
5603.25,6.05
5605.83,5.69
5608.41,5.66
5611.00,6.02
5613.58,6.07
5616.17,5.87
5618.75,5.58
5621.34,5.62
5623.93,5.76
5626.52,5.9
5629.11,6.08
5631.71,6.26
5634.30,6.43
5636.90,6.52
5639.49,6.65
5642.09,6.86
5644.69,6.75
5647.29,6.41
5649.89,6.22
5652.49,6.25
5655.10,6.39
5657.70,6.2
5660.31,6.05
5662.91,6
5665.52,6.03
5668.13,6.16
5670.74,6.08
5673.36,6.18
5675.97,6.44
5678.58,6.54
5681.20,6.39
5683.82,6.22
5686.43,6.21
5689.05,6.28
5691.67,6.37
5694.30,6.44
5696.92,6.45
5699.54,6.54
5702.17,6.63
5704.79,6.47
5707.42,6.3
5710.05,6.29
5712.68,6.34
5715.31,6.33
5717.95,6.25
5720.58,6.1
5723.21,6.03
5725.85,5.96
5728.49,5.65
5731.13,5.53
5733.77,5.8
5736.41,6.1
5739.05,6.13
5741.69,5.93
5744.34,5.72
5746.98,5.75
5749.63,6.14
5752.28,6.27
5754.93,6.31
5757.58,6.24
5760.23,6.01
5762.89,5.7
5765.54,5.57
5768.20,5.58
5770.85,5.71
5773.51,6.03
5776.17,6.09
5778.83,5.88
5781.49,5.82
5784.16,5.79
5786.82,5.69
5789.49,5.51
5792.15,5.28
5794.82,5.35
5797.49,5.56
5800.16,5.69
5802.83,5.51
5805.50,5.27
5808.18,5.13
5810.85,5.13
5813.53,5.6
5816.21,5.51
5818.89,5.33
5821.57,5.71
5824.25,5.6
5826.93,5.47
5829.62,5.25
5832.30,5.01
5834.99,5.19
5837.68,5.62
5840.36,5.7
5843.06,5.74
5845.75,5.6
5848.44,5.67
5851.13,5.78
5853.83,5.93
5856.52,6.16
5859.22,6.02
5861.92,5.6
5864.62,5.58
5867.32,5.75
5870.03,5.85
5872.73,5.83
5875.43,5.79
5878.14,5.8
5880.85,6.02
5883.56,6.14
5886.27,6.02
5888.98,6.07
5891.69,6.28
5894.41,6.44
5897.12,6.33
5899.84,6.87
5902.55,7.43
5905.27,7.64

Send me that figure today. -13.6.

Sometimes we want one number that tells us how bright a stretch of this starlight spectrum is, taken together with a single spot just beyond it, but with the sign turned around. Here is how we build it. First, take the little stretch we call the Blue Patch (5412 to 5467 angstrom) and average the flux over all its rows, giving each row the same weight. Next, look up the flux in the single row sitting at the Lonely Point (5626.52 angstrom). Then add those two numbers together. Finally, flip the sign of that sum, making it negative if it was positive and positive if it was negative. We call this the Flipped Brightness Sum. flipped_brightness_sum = -11.7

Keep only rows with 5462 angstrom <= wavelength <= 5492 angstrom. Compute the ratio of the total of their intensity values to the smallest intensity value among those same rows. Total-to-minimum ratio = 12.4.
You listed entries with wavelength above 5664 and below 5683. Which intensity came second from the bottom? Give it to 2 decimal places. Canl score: 6.08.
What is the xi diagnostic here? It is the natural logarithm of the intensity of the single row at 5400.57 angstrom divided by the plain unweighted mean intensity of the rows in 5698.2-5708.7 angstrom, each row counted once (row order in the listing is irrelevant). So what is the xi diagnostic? -0.172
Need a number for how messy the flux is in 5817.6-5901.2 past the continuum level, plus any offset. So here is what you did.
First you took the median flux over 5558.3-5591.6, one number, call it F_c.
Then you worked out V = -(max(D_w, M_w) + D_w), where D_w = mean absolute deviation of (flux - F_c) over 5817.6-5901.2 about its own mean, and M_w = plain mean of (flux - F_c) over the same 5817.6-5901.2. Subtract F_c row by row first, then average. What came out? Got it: -0.57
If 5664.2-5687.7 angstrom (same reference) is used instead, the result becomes -0.28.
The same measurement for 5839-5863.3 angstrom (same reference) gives -0.32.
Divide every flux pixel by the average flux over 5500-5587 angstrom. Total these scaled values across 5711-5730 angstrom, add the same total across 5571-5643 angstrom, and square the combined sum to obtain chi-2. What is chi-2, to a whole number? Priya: 1190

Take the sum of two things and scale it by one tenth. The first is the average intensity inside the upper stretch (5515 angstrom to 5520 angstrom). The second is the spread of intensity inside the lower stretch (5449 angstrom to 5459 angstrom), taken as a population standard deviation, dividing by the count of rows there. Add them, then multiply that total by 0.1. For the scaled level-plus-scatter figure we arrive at 0.596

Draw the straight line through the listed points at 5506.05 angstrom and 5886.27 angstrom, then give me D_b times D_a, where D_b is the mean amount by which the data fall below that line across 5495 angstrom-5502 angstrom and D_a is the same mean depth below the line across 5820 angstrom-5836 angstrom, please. 0.39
